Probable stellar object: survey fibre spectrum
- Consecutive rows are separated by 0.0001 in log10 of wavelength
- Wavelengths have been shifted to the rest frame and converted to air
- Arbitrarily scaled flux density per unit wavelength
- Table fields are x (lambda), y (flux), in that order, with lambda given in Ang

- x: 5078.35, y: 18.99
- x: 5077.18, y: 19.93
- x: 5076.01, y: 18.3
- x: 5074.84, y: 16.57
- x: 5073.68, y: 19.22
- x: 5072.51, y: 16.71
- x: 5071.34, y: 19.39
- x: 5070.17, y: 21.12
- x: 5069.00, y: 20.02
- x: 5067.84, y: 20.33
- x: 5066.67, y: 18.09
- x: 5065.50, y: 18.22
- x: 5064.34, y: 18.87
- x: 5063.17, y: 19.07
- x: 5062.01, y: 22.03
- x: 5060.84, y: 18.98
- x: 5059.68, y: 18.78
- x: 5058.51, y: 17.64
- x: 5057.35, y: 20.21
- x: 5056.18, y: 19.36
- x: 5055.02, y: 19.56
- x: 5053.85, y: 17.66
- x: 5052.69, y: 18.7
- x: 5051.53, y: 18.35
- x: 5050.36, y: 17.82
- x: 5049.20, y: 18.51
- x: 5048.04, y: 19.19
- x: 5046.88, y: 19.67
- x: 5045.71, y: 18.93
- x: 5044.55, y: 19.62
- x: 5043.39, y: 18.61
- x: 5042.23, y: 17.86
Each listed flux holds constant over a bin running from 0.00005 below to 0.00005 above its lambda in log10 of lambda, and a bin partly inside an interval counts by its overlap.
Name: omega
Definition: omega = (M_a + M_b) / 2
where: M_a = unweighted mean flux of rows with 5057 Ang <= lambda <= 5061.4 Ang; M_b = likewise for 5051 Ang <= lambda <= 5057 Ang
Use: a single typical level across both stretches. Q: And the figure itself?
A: 18.8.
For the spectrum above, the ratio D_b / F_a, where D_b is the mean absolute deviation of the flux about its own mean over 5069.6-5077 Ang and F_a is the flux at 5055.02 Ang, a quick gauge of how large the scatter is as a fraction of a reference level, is 0.069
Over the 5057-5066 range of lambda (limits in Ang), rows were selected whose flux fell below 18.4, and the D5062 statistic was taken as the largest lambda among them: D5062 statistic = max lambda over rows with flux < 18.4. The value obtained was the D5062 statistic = 5065.50 Ang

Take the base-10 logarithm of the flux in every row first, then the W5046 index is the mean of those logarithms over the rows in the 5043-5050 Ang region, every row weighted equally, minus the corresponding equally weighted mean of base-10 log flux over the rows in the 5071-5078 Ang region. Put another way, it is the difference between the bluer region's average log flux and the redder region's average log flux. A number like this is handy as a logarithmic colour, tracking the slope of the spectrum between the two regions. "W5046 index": 0.018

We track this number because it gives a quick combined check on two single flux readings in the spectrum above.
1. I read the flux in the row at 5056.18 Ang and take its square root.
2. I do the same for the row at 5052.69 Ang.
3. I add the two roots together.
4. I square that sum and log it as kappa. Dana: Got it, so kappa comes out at 76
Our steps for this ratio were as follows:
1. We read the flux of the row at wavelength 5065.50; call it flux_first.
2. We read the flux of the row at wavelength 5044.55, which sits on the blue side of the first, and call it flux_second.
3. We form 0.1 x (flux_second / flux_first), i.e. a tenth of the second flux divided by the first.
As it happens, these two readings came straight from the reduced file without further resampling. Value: 0.108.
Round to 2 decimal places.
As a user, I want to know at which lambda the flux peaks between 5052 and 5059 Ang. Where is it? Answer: 5057.35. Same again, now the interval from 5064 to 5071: 5070.17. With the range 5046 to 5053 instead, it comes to 5046.88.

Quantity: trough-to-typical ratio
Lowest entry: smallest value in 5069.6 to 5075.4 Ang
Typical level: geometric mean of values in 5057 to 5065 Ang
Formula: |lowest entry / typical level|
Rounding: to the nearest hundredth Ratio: 0.86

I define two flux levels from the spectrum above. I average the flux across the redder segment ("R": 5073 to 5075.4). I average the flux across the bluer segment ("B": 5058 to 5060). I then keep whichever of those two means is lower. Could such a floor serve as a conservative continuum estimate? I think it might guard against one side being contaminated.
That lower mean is 17.9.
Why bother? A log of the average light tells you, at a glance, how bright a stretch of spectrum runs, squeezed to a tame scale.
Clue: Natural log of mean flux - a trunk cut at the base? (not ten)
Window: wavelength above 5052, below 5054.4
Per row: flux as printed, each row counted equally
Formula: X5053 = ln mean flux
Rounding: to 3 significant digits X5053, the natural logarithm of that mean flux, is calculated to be 2.90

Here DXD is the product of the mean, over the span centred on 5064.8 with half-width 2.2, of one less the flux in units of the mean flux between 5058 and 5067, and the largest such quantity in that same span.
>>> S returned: 0.0010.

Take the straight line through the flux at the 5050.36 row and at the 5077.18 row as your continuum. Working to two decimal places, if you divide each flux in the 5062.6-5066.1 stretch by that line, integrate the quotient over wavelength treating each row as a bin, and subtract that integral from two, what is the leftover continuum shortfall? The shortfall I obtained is -1.46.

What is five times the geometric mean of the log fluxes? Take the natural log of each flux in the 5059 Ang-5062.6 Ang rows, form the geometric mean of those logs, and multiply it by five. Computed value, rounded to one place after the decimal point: 14.9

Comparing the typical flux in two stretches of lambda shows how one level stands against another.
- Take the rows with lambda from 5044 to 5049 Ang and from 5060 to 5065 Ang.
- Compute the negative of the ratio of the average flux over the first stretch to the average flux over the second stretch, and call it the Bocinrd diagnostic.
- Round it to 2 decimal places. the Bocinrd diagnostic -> -0.98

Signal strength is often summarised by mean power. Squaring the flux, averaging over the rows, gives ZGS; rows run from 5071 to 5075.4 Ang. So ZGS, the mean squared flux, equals 325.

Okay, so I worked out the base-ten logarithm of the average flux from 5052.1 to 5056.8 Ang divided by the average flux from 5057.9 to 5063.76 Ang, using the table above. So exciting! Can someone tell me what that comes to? -0.011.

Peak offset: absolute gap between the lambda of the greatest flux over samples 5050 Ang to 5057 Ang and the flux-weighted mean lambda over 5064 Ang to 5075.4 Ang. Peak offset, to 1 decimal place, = 14.5 Ang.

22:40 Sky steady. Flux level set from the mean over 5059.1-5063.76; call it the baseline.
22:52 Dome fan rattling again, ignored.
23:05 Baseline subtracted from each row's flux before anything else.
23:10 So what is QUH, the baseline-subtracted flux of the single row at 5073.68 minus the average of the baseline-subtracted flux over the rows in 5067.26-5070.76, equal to -1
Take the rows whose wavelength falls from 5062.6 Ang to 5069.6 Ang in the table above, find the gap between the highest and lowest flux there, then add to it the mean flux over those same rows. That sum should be 21.3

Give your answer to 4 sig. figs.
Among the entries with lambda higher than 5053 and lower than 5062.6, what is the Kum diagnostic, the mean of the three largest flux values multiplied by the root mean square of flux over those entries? 398.1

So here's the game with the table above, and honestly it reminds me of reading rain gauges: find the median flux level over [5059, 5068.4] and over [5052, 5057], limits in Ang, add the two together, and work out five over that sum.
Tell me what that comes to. 0.132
